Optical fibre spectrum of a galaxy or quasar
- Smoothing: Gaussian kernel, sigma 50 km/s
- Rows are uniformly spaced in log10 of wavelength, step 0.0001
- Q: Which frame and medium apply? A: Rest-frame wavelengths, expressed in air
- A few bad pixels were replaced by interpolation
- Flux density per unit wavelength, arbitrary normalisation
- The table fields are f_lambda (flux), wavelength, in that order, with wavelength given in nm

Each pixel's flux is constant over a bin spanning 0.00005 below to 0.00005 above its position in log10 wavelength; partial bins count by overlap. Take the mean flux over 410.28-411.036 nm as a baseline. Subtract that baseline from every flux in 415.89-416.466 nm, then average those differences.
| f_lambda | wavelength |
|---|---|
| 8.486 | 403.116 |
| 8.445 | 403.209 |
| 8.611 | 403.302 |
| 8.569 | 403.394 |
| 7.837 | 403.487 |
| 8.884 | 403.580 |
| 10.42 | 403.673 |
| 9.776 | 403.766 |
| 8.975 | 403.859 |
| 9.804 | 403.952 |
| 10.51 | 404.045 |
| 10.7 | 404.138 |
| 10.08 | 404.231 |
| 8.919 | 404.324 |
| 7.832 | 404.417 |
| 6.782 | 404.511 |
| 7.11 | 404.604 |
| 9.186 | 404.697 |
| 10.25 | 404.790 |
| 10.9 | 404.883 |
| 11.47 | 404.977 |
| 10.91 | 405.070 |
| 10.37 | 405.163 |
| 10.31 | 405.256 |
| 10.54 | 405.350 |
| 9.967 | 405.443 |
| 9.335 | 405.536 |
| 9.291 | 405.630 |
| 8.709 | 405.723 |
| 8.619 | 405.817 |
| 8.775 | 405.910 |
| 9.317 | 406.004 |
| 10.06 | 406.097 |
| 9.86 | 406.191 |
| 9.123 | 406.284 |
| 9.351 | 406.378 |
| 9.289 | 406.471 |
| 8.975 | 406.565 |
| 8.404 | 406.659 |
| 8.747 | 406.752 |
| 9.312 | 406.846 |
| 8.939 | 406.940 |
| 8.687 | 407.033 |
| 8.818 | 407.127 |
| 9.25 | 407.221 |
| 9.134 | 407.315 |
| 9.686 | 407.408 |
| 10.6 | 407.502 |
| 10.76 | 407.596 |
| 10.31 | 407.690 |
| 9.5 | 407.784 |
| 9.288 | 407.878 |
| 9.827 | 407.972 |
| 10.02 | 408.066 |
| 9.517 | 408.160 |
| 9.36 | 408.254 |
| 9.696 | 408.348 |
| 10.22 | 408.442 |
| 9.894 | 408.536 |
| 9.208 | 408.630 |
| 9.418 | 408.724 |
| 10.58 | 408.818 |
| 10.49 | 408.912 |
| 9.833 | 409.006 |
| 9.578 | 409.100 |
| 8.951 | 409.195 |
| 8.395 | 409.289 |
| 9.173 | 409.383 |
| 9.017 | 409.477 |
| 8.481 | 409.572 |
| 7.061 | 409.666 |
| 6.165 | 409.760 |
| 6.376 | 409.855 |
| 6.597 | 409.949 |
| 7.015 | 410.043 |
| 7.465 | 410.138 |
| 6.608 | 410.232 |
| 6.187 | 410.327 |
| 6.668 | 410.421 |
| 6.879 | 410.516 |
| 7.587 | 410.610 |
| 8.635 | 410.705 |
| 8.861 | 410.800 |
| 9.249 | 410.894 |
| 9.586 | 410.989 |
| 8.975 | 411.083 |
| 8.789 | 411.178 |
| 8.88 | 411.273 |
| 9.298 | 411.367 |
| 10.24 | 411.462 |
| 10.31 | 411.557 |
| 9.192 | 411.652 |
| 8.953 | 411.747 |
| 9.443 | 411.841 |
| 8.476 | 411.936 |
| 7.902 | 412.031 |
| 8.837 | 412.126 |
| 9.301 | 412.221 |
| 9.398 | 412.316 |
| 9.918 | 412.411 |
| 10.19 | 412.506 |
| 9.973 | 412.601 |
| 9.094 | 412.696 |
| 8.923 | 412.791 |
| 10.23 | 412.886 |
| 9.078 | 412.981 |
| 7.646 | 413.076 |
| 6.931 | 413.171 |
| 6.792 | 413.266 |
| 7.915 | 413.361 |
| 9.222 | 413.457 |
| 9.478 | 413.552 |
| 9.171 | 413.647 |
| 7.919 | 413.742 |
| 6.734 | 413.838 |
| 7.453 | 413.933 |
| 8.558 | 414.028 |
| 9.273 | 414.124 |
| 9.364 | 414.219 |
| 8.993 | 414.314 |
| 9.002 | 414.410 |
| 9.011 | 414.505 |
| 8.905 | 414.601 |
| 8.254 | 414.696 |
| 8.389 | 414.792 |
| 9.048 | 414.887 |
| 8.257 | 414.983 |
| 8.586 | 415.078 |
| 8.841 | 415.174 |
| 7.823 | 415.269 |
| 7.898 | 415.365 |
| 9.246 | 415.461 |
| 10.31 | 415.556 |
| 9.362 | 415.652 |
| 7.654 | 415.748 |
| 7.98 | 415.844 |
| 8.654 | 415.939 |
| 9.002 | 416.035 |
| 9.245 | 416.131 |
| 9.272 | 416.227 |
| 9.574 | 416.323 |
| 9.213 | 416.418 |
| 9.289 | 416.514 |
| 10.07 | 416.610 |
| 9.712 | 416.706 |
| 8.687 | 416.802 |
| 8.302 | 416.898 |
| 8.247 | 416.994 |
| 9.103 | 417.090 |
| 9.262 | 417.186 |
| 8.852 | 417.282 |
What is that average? 1.2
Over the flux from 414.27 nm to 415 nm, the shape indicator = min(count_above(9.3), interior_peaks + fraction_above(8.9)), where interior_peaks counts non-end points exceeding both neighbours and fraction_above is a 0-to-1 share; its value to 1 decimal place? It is 0.0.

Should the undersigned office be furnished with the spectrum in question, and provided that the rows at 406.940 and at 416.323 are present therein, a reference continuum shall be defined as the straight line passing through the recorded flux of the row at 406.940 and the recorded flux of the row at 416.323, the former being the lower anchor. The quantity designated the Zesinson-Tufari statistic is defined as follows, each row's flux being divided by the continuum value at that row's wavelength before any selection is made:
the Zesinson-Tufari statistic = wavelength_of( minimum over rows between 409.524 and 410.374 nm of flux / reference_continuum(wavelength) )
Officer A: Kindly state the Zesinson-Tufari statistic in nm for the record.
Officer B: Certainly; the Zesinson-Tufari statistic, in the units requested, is 410.327 nm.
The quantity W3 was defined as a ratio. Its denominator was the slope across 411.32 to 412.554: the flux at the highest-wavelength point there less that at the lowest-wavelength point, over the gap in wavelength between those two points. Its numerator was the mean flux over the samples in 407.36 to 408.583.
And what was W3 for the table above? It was 13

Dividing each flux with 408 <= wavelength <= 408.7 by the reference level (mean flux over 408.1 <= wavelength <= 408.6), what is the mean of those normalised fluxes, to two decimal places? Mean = 1.00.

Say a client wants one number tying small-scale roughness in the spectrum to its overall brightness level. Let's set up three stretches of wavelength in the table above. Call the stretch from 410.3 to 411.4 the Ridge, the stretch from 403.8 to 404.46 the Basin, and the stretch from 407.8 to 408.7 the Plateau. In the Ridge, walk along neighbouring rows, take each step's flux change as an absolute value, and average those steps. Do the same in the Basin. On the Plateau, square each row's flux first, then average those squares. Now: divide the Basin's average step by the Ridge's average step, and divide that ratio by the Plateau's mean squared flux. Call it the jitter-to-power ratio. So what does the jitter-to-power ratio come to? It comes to 0.019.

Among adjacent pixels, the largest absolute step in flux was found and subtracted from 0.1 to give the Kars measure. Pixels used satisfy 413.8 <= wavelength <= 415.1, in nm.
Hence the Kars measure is -1.0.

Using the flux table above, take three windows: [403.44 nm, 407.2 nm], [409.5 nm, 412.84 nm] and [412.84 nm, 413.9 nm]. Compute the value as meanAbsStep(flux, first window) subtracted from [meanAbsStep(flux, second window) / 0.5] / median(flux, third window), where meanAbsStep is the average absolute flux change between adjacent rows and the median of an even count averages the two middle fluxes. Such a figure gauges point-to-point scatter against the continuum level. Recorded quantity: -0.46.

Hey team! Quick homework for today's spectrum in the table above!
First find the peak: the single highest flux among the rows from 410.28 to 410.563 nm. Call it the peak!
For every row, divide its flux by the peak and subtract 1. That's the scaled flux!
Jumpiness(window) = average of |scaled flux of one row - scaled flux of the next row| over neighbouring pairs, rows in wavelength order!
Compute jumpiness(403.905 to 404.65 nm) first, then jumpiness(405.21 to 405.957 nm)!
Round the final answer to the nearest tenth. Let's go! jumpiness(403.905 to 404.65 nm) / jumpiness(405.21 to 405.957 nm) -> 2.2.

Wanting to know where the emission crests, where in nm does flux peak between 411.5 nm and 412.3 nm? 411.557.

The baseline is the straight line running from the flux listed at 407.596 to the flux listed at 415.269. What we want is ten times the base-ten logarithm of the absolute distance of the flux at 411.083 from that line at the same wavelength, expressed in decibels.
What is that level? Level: -3.5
